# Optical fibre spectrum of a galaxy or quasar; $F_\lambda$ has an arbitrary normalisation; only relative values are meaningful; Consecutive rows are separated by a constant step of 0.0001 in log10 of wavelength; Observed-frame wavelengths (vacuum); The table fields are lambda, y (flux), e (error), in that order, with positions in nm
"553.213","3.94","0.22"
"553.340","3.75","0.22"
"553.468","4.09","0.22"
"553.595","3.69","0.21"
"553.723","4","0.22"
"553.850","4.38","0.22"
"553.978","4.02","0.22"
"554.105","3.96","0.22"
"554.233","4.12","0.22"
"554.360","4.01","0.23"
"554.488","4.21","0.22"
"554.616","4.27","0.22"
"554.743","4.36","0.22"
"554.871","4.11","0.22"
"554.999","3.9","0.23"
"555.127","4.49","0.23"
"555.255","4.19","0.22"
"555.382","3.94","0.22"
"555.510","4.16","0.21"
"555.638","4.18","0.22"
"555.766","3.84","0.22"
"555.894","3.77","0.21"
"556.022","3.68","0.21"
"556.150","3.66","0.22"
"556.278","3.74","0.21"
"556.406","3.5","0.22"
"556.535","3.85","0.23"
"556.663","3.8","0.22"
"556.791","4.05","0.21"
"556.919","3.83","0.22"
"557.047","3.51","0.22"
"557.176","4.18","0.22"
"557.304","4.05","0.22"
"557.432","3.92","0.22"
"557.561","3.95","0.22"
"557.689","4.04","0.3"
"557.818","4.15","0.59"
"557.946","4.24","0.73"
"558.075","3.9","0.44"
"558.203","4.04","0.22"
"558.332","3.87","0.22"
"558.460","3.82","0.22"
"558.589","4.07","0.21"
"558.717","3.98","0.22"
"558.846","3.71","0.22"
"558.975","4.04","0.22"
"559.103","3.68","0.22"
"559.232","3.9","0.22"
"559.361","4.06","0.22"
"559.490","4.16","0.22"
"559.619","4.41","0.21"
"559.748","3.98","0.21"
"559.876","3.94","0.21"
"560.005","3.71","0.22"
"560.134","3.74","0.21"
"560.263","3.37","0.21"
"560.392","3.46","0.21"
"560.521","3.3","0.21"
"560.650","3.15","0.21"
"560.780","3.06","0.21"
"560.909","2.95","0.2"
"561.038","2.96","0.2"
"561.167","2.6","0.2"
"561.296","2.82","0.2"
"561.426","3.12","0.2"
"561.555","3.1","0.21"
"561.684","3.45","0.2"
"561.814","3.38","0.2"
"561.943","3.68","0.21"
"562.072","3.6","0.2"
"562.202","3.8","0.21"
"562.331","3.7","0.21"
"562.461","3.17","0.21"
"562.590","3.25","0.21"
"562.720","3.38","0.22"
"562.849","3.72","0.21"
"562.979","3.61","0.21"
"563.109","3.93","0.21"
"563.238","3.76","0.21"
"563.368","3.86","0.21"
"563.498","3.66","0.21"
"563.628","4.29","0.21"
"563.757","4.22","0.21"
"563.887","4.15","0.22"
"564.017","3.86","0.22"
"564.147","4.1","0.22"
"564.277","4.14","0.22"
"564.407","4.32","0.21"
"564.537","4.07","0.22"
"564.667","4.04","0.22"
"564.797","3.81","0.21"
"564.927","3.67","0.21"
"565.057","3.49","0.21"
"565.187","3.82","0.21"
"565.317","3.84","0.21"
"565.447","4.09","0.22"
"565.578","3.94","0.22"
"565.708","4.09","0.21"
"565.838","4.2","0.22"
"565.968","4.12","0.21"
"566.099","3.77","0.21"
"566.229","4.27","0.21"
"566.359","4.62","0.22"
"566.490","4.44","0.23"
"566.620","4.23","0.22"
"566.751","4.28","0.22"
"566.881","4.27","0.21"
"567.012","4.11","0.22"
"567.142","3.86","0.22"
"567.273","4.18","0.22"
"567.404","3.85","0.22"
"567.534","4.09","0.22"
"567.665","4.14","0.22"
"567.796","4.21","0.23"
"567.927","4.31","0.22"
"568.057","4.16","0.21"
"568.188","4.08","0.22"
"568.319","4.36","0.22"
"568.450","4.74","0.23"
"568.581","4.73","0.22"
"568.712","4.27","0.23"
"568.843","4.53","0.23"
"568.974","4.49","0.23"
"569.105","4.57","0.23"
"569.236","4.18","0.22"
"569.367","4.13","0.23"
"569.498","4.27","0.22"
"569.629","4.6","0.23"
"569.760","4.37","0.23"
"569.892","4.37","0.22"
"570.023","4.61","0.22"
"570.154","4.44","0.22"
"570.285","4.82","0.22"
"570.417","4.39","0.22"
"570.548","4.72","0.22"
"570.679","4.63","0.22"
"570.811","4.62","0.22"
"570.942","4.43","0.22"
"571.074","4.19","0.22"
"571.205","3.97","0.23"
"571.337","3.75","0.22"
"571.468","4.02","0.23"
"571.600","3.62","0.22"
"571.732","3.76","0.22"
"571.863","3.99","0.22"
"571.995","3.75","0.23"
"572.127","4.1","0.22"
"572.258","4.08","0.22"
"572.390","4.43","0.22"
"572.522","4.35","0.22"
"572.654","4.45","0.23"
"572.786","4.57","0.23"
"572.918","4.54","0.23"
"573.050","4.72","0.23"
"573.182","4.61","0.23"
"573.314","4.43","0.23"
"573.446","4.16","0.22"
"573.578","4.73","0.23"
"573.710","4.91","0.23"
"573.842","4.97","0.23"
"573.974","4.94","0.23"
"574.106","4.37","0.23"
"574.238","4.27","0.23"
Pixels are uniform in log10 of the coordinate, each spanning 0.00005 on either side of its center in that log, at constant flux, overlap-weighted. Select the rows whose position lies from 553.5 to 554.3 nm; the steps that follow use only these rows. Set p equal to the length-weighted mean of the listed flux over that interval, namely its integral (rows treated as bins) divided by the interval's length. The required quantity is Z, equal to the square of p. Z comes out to 16.3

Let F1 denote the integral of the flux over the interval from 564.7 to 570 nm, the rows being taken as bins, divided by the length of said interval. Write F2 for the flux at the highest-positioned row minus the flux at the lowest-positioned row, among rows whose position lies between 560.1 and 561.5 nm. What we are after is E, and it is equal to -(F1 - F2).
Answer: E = -4.8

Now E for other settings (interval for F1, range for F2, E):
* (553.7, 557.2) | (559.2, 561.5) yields -4.8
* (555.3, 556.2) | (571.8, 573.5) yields -3.7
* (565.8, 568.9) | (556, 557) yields -4.1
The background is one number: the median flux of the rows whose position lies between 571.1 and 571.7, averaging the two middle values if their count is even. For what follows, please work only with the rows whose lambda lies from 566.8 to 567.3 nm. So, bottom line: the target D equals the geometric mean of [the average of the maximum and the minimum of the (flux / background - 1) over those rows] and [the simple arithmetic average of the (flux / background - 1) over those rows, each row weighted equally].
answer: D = 0.058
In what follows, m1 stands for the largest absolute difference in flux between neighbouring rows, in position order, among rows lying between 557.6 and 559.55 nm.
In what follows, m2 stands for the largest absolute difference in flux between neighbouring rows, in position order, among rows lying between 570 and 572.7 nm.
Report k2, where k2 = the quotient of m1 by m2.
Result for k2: 0.8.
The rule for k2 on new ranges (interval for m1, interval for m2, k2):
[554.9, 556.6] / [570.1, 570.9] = 1.4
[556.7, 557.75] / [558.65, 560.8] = 1.6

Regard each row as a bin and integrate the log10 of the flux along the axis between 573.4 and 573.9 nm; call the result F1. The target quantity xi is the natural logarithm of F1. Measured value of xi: -1.09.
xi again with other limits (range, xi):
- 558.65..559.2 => -1.13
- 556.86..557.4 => -1.14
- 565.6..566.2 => -1.01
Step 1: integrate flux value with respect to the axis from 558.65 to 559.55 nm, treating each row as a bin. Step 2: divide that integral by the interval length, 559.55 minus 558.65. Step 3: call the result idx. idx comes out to 3.93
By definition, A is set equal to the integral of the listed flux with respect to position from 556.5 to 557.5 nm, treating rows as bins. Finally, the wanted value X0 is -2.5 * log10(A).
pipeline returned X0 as -1.48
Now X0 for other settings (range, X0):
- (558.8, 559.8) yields -1.50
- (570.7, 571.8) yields -1.63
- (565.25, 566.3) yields -1.57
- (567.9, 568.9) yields -1.61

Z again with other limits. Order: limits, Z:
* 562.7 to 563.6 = 14.0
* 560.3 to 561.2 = 9.6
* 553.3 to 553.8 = 15.2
